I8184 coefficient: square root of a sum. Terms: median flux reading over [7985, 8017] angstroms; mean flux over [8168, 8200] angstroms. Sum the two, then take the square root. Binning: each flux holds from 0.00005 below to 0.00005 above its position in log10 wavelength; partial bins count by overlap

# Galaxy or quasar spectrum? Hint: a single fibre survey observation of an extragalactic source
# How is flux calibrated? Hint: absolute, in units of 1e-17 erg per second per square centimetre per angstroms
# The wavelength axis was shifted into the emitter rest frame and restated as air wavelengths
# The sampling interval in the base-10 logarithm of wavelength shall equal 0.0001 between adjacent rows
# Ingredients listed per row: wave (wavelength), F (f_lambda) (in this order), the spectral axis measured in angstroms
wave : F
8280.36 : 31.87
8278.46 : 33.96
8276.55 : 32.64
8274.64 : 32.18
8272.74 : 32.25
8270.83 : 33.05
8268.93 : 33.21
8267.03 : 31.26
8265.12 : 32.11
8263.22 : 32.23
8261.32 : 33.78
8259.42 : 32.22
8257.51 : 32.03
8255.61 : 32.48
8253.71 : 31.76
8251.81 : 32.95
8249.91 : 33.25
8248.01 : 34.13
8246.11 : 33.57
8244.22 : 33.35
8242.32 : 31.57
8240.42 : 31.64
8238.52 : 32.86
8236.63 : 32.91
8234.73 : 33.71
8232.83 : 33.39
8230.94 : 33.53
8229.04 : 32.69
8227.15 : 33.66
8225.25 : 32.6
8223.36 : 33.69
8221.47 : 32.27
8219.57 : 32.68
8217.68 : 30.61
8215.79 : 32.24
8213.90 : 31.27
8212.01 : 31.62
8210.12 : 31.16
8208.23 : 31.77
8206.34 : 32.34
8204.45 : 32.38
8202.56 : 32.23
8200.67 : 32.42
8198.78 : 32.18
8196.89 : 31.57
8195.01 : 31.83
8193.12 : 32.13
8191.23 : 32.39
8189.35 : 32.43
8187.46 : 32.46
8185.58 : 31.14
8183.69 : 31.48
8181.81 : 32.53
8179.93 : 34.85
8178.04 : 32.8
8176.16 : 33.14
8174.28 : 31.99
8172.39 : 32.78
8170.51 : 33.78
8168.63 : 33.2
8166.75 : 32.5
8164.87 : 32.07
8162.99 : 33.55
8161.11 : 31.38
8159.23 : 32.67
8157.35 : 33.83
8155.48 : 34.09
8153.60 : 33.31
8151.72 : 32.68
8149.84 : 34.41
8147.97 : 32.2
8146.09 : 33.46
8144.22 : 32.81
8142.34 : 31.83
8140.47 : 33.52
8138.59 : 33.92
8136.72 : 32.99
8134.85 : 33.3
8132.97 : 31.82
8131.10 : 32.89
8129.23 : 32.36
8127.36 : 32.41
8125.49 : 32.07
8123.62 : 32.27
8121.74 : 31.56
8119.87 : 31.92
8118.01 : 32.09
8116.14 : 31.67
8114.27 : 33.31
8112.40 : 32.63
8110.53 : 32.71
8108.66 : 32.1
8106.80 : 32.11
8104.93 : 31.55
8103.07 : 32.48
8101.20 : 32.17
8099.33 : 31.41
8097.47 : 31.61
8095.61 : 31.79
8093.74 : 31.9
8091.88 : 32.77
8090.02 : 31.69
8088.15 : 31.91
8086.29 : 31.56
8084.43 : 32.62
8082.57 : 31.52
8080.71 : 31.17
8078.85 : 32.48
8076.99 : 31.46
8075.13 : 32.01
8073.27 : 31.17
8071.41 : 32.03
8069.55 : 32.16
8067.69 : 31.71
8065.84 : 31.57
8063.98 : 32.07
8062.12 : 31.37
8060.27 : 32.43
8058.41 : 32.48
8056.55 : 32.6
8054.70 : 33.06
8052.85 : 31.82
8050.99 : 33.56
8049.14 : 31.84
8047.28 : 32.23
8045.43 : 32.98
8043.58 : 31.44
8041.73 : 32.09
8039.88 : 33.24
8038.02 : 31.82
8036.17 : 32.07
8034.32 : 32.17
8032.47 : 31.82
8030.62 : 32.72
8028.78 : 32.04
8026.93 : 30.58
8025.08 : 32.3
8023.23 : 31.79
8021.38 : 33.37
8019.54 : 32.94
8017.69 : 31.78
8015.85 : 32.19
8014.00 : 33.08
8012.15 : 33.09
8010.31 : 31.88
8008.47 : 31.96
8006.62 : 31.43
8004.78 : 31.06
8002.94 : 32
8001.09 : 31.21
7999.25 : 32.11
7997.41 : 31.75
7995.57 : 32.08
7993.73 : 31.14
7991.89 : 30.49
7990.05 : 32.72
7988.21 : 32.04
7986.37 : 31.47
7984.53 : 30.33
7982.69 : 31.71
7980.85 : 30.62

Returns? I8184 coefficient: 8.029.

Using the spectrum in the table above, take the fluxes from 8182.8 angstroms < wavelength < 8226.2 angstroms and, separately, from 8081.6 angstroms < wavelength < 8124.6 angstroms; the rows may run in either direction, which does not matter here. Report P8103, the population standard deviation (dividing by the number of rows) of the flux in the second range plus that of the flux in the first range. 1.13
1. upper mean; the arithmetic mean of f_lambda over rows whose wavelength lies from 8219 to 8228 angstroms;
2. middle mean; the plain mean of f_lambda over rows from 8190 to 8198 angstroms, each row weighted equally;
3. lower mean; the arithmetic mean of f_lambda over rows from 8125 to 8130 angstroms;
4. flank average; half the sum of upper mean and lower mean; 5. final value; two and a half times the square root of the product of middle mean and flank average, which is 80.8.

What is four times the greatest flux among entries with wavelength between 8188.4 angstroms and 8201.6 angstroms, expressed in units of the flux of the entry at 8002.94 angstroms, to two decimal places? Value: 4.05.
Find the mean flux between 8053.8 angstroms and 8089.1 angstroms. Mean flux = 32.0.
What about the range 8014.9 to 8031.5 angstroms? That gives 32.2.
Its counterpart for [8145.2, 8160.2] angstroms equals 33.3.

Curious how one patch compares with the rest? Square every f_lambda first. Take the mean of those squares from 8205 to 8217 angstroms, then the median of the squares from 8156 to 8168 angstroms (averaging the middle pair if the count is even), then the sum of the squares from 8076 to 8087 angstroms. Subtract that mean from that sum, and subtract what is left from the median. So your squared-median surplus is -4001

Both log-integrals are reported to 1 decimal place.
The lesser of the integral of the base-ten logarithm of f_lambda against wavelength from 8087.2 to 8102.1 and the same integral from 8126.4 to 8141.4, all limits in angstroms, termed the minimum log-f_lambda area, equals 22.4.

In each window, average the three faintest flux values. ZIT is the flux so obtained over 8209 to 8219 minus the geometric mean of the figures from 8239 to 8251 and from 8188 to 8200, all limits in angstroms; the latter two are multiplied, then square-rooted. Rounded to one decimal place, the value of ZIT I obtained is -1.0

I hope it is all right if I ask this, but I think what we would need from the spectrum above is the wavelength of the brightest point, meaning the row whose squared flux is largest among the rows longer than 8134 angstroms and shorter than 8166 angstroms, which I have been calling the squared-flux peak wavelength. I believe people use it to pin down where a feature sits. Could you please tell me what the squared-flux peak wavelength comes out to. 8149.84 angstroms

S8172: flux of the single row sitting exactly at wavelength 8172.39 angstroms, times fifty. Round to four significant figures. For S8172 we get 1639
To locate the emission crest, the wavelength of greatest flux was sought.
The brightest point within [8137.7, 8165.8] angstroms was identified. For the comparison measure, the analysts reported 8149.84 angstroms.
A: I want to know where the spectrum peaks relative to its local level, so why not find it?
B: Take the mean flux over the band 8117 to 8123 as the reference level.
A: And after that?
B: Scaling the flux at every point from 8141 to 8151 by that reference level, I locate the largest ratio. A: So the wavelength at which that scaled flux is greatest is 8149.84 angstroms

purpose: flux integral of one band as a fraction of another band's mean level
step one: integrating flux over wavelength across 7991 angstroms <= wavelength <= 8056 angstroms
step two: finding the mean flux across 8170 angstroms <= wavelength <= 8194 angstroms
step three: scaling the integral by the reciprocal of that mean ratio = 64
